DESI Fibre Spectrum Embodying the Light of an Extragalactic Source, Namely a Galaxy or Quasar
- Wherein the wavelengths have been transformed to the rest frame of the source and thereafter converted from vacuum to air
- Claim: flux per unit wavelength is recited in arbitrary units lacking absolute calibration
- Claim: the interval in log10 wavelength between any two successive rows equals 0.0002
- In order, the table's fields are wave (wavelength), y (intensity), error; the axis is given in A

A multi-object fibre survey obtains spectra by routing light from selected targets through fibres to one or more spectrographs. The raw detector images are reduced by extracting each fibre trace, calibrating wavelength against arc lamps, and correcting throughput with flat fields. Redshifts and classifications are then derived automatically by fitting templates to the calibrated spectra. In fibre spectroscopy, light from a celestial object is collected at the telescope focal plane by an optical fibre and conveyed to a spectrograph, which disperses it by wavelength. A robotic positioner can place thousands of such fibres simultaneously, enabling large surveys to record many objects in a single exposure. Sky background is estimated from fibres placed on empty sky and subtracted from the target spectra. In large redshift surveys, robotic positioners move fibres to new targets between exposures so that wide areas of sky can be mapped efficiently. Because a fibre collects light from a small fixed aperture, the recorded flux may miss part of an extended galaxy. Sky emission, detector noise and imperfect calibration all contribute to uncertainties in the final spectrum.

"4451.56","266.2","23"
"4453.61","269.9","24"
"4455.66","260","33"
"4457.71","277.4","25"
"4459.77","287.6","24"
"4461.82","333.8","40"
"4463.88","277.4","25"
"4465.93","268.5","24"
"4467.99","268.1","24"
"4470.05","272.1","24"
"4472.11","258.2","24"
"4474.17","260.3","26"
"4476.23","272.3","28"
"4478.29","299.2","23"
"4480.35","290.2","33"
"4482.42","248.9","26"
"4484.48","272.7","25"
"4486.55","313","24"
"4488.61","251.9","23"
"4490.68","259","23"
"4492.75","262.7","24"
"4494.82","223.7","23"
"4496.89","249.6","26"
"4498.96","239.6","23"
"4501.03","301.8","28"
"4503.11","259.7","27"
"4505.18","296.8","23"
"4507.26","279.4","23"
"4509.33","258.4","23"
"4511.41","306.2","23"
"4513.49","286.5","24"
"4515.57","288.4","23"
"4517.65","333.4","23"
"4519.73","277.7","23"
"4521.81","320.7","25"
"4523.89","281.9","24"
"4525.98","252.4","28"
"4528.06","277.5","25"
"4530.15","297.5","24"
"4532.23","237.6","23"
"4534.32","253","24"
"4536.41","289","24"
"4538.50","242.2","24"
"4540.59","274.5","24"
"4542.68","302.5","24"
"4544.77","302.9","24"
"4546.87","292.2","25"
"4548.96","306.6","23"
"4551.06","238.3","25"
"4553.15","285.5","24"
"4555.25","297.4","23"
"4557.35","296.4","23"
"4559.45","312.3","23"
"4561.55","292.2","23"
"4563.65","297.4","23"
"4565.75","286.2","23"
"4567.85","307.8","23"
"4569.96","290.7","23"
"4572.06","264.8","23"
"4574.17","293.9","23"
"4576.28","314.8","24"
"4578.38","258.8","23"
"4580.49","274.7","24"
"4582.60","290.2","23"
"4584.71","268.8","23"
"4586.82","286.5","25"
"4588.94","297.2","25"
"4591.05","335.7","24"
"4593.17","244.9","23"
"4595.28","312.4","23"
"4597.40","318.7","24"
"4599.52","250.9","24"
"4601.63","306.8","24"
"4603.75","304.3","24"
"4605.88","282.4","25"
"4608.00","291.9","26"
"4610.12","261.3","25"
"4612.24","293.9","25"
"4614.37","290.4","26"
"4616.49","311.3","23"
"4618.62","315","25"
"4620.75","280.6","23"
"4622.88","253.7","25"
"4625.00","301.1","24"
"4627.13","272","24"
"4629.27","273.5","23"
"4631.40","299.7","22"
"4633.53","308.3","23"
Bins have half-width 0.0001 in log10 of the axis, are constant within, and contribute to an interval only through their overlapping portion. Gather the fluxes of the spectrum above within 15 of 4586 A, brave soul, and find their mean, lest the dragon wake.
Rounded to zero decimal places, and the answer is 287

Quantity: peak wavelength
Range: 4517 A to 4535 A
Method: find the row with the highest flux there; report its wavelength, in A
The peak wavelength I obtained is 4517.65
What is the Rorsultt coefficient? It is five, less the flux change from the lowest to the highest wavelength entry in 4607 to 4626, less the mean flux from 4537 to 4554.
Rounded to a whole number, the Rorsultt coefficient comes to -285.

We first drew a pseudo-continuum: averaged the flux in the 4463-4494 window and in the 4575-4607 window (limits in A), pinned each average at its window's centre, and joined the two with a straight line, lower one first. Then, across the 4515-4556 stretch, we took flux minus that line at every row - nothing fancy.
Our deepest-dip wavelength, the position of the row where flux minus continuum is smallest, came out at 4551.06 A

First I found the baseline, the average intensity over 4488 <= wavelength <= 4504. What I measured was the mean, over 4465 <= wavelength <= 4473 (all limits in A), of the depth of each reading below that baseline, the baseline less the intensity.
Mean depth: -11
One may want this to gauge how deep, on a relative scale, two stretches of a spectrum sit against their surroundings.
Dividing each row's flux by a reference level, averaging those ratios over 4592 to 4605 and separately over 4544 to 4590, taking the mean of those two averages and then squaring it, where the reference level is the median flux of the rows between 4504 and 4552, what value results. 1.02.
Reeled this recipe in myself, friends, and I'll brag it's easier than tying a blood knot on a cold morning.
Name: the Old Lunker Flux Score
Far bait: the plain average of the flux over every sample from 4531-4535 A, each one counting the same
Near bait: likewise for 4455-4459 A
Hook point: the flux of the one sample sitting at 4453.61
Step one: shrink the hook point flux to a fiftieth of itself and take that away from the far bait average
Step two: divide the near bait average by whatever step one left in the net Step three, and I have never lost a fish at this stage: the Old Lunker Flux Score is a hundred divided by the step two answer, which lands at 89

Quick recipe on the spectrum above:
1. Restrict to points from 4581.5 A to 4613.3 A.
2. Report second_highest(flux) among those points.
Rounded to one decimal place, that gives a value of 318.7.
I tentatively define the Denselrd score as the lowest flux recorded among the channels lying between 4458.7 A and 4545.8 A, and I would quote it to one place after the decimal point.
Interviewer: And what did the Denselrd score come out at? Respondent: 223.7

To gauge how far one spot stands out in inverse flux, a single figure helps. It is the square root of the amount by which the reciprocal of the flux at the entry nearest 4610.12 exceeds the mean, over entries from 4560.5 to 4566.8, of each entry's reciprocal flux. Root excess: 0.0200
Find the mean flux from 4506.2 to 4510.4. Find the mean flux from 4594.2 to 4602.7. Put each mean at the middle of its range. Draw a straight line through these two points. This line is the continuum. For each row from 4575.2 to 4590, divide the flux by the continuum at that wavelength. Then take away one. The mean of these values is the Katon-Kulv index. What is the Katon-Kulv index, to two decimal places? -0.03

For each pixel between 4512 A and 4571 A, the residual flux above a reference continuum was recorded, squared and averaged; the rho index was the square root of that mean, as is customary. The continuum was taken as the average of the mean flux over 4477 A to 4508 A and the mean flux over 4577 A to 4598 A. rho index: 24.4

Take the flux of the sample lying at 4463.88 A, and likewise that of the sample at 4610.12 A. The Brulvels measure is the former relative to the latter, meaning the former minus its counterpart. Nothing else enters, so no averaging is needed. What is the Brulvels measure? 16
